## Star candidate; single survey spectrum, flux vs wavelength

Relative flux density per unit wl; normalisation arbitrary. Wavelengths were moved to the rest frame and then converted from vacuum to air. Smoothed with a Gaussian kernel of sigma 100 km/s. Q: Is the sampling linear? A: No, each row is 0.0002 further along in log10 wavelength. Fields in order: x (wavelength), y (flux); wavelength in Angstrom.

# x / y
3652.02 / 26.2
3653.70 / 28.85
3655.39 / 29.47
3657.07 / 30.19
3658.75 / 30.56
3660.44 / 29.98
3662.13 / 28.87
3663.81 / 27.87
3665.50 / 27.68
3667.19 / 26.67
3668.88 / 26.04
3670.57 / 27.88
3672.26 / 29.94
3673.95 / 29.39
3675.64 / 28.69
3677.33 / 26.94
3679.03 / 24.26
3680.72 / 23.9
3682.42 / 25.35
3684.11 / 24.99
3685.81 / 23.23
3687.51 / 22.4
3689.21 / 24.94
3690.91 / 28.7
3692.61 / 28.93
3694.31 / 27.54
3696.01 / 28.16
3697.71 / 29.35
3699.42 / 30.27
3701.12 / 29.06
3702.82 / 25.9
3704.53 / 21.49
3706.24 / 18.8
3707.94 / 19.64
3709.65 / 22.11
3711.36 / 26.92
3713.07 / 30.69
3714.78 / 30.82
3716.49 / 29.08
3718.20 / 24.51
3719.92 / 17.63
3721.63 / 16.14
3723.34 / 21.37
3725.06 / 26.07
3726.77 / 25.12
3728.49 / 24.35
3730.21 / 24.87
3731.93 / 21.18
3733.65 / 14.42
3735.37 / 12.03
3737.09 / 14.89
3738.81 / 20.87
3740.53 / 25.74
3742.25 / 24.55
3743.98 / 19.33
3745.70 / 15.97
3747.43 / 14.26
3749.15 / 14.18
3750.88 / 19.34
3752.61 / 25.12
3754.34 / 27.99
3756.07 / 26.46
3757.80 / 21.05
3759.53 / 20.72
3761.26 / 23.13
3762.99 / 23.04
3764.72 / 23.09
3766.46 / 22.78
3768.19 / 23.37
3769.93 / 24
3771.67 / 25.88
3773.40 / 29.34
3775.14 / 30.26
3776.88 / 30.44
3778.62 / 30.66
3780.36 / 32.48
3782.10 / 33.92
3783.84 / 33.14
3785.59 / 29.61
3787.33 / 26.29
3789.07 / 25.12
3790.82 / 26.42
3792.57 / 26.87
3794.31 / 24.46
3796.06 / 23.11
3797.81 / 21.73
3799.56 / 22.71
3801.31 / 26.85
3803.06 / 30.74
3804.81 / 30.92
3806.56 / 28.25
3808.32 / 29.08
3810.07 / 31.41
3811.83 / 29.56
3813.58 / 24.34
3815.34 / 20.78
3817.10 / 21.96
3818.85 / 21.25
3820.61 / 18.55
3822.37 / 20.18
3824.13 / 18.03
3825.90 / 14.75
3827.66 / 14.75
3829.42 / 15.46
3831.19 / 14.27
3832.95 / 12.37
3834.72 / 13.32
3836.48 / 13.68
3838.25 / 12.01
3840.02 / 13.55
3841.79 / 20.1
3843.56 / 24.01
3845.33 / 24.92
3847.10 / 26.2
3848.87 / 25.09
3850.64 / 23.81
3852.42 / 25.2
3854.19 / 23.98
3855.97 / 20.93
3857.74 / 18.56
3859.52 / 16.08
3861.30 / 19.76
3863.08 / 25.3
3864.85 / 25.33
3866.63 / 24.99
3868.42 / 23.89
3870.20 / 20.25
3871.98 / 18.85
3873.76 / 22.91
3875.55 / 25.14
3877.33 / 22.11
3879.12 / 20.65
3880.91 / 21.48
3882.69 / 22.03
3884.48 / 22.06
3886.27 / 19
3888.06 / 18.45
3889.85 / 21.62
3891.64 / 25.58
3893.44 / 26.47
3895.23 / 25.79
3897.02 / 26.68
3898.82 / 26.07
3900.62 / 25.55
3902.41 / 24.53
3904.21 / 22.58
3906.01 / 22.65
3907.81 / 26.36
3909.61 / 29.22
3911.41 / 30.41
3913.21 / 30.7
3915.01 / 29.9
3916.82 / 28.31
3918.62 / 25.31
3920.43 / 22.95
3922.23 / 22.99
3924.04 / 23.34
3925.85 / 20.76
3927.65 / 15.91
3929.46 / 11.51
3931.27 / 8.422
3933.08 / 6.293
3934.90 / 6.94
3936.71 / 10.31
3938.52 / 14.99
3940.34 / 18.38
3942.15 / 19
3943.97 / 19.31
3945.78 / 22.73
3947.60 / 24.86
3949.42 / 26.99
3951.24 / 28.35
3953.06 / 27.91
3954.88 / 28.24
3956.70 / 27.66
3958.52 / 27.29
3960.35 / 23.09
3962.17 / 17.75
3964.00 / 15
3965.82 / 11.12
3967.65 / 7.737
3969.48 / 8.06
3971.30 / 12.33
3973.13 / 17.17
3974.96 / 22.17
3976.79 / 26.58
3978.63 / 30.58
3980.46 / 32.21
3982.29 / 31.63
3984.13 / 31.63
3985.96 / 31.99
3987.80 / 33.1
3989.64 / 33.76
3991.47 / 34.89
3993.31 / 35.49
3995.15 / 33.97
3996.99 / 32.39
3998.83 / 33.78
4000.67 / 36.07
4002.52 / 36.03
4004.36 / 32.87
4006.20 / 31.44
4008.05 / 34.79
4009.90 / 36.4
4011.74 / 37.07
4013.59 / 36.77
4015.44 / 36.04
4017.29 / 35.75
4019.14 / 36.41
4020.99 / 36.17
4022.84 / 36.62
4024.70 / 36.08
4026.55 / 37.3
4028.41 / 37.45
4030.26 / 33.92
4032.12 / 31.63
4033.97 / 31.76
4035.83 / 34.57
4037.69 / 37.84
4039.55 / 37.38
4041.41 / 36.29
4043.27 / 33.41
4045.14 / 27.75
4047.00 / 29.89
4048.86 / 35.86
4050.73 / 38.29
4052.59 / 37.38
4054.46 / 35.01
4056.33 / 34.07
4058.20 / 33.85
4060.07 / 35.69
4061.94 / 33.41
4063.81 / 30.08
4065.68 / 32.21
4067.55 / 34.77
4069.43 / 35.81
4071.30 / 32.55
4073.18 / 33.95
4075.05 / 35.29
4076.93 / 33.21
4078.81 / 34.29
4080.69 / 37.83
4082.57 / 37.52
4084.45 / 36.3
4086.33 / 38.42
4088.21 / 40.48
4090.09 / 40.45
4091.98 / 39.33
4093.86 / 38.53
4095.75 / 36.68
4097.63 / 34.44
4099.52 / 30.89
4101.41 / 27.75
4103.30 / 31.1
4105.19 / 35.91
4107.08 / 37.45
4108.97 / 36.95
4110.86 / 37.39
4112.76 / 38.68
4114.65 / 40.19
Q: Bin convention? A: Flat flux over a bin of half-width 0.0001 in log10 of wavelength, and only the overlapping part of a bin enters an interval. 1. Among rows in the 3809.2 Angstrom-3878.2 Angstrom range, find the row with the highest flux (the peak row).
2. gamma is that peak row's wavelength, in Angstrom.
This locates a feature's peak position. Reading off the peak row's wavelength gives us 3810.07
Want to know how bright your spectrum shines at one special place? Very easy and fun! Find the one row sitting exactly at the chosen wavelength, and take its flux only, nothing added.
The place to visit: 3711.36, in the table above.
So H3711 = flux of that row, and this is 26.92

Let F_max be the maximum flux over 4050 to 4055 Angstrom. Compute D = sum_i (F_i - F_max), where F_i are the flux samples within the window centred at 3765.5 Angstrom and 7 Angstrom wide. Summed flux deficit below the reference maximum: -61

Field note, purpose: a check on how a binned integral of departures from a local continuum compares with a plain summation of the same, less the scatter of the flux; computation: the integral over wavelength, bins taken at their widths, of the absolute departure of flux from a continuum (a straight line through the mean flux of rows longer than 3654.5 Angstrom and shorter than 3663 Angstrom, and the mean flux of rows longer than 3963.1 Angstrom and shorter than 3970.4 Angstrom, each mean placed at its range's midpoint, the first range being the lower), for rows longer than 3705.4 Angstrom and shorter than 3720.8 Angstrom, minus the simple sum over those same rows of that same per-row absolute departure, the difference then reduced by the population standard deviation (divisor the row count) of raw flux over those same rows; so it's 25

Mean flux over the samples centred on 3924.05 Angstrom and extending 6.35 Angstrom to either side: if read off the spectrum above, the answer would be 20.4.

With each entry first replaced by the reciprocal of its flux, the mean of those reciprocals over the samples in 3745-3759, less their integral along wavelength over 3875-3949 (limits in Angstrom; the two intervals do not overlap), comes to -3.9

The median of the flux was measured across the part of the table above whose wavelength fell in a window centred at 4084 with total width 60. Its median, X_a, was 35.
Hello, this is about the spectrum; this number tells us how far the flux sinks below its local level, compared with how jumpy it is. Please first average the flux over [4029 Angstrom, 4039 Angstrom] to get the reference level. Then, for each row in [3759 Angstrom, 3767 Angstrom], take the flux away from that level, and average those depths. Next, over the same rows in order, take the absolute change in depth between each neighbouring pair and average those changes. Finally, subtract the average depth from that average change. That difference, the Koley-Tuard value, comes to -11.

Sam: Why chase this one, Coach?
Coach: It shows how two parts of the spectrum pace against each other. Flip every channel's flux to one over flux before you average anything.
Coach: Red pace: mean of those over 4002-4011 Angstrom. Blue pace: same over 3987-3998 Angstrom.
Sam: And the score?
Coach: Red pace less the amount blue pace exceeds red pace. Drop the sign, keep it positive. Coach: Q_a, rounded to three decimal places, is 0.029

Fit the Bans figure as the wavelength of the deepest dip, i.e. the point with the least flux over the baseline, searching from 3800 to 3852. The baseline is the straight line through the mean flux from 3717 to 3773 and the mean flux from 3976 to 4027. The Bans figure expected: 3838.25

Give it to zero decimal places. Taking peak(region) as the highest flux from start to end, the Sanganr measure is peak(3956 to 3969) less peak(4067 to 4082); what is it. -10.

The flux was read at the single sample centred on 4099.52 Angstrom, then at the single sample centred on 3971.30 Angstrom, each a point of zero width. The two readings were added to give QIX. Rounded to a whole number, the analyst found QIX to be 43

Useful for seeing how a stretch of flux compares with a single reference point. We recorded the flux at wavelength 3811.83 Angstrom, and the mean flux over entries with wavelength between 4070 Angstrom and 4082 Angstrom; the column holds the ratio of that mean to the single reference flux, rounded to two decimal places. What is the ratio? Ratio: 1.17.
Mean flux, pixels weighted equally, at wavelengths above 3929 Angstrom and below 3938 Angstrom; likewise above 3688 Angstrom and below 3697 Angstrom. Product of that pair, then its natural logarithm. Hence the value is 5.5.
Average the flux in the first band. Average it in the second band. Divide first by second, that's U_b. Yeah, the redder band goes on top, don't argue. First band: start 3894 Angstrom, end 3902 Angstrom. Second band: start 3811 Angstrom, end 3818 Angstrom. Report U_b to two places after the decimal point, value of 1.08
